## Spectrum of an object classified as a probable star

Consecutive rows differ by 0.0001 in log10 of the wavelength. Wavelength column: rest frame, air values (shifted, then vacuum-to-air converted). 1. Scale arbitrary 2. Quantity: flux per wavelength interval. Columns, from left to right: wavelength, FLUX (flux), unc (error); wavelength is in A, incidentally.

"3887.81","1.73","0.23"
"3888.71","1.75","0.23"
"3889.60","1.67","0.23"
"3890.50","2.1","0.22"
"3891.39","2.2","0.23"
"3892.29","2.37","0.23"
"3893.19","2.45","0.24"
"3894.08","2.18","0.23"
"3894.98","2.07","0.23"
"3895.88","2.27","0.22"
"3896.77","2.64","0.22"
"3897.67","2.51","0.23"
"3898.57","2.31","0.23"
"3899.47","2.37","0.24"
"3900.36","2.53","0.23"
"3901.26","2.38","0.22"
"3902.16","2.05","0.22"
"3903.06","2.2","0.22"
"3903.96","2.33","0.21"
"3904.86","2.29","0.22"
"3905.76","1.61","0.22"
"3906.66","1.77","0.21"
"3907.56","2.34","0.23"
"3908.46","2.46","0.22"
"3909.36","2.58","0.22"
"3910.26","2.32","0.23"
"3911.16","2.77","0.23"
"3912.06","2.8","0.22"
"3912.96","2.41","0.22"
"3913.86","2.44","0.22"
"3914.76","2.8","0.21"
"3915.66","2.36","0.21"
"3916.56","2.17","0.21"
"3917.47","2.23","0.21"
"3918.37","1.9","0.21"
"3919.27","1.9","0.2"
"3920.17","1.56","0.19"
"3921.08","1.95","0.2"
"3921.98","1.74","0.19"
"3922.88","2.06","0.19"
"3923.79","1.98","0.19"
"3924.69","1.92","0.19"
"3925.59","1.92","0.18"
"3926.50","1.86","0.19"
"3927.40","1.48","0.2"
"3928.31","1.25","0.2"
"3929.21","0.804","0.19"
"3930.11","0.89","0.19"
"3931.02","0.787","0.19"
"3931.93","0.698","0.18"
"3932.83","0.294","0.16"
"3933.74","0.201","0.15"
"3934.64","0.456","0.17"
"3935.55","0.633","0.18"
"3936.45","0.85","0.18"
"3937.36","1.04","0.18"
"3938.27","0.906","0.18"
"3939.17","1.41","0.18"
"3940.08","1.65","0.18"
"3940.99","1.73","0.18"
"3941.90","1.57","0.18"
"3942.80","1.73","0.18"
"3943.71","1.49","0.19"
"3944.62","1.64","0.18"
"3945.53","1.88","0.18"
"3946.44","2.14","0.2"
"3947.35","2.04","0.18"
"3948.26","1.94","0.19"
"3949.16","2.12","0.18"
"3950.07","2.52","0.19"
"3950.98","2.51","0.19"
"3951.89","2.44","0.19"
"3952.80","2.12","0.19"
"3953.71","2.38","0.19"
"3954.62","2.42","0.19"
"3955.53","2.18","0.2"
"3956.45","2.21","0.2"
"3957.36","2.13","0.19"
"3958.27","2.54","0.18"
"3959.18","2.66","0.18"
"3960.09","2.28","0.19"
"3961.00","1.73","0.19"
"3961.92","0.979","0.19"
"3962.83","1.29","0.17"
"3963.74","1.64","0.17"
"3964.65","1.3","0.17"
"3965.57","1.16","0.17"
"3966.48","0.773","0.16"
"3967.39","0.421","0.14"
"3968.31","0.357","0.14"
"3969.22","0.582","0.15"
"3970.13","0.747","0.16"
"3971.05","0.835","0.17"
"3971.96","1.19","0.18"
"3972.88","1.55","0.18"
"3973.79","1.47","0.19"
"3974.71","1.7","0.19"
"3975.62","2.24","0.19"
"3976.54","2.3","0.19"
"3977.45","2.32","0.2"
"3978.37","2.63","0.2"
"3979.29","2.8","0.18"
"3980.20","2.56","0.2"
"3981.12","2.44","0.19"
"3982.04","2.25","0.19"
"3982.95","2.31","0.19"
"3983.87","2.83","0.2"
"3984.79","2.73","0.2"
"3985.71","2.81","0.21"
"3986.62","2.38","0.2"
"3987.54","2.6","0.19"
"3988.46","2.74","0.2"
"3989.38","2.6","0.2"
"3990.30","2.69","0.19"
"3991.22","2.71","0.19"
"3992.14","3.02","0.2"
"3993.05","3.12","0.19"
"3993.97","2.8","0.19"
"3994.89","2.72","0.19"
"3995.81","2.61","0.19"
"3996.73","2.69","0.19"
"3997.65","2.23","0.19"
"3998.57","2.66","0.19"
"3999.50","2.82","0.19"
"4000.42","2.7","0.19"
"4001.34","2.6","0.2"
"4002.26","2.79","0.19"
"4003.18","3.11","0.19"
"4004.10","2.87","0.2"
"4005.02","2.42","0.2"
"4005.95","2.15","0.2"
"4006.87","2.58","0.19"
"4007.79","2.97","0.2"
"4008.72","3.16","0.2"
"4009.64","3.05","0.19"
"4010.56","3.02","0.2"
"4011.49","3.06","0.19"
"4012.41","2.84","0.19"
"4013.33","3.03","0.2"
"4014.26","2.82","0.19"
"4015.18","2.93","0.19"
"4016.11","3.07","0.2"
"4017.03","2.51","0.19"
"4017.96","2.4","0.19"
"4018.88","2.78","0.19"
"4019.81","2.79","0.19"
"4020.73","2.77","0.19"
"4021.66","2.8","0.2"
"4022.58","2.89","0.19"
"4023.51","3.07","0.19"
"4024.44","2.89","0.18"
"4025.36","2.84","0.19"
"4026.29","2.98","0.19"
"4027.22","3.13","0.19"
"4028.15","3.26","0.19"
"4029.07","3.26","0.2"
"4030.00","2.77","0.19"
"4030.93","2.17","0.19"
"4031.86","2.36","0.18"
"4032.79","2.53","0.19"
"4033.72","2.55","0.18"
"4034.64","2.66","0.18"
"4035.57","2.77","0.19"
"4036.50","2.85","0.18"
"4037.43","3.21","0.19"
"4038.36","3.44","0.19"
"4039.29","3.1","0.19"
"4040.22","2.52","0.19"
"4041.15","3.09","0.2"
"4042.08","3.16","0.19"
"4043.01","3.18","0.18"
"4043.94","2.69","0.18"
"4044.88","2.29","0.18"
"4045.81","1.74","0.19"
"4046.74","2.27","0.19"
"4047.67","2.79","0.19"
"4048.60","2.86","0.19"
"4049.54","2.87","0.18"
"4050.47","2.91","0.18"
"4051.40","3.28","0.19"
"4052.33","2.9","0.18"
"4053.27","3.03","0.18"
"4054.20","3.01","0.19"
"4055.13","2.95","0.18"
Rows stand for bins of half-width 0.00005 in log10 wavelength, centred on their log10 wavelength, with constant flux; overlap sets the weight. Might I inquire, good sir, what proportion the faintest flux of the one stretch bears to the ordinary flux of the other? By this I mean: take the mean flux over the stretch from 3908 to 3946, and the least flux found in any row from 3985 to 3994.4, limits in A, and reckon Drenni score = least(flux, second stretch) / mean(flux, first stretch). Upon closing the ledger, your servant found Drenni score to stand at 1.4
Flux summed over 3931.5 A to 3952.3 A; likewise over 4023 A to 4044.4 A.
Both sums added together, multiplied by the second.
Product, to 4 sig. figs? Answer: 6672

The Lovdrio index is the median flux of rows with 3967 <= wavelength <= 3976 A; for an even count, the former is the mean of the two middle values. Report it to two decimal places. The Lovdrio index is 1.01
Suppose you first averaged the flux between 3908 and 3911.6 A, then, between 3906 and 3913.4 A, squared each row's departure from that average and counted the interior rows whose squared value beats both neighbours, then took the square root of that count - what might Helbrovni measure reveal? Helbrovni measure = 1.00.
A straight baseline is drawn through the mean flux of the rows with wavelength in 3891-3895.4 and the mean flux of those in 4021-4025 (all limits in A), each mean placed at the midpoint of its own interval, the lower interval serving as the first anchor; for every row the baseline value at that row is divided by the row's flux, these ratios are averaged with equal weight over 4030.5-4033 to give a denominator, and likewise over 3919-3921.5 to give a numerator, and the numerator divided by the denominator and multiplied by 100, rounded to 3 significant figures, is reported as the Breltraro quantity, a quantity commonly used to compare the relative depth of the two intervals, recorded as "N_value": 106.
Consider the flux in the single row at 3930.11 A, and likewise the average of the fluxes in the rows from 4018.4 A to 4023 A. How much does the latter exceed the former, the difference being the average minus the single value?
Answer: 1.92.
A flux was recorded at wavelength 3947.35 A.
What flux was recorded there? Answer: 2.04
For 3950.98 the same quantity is 2.51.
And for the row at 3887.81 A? 1.73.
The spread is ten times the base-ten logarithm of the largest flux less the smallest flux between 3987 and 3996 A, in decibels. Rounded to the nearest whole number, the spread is -3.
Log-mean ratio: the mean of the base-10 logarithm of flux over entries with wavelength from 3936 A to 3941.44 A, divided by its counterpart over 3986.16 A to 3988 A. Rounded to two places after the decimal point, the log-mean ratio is 0.21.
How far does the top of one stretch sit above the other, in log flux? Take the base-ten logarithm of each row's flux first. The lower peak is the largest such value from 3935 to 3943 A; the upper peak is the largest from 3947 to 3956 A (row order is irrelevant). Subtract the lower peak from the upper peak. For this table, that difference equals 0.16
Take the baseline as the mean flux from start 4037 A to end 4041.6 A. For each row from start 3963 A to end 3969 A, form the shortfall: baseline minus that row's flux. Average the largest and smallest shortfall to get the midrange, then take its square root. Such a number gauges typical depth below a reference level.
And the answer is 1.4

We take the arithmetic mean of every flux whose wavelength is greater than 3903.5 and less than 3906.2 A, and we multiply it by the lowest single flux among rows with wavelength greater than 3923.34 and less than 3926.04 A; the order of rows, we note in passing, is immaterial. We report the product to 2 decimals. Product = 3.99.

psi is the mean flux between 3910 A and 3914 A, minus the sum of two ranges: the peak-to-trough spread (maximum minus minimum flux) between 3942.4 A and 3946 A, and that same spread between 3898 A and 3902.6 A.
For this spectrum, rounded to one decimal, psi 1.7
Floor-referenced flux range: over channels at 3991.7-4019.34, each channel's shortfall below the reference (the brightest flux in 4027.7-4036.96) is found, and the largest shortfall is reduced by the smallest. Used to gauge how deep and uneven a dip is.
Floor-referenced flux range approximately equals 1.0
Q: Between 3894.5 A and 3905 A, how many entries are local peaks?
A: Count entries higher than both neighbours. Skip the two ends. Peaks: 3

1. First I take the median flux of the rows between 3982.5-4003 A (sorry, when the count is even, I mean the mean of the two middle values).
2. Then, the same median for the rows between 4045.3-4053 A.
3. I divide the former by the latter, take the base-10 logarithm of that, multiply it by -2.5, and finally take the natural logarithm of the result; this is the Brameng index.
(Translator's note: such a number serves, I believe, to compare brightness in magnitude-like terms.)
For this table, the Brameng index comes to -2.8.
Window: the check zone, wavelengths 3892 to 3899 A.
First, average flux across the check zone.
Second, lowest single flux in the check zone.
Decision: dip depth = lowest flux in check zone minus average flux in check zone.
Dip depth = -0.28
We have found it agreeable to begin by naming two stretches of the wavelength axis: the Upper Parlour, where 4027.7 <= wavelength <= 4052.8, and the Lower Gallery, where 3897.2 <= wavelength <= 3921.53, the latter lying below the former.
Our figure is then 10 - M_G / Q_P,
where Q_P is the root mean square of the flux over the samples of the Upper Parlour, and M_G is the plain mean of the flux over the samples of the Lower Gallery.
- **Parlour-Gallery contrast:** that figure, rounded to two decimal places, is 9.20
